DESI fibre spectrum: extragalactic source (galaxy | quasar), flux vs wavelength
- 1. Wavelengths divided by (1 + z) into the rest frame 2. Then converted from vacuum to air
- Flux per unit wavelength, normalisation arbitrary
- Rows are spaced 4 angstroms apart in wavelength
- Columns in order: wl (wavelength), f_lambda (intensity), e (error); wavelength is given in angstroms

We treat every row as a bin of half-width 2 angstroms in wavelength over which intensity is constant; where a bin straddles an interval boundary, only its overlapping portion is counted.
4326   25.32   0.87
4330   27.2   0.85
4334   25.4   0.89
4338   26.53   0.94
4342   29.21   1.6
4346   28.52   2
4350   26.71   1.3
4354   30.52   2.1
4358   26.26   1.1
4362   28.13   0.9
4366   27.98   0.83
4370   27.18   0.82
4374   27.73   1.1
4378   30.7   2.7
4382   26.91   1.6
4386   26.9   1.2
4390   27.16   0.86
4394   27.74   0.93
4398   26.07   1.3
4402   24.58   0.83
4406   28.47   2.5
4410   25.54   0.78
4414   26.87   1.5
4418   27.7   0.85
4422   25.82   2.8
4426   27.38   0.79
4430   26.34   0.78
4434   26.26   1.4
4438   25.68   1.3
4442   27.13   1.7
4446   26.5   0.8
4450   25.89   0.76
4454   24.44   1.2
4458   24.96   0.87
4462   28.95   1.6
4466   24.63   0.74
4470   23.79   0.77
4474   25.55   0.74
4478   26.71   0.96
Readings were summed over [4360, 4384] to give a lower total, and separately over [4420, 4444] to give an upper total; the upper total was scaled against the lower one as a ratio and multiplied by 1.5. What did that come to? 1.411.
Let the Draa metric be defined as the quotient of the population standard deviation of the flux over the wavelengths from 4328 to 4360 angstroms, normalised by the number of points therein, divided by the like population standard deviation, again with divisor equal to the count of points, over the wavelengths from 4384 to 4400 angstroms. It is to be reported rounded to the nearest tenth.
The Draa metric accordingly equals 2.7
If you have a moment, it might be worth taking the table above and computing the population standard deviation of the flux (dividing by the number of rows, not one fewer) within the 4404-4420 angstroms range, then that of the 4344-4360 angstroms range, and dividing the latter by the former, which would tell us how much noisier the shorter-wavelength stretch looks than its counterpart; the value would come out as 1.5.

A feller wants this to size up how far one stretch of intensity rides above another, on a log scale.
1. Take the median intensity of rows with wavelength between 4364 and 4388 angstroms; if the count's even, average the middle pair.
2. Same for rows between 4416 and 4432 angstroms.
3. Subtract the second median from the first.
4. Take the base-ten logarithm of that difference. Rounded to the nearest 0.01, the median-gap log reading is -0.23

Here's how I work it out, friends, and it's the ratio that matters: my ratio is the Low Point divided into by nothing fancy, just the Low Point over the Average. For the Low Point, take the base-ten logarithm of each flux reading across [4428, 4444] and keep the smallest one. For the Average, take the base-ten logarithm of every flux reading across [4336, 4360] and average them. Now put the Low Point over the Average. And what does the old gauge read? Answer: 0.975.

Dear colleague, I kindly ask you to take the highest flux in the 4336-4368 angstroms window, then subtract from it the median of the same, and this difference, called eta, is 2.5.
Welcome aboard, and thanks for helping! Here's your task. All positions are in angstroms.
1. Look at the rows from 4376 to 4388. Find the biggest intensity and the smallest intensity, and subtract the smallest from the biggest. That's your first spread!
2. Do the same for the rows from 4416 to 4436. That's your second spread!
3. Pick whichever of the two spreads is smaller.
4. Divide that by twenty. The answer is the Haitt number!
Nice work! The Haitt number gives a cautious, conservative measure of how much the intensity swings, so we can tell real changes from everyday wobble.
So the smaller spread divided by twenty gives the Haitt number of 0.09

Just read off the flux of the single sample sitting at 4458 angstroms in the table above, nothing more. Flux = 24.96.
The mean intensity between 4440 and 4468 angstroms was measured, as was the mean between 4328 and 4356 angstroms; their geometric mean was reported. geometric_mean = 26.9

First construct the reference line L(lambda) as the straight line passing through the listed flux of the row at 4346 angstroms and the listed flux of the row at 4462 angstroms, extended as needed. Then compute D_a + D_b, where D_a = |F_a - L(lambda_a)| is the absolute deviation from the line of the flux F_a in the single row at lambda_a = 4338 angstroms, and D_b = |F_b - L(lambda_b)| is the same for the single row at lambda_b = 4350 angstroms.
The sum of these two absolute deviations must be 3.8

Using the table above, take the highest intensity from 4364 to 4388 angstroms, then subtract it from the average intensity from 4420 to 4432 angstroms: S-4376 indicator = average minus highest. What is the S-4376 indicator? -4.19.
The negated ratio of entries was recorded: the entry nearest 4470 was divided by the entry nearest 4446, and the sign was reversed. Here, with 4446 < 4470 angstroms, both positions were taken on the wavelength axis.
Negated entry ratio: -0.90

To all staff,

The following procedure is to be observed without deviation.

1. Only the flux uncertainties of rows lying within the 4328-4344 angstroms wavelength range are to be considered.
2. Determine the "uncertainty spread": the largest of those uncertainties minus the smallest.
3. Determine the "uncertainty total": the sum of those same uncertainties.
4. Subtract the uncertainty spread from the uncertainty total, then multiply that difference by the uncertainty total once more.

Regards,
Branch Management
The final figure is 15.1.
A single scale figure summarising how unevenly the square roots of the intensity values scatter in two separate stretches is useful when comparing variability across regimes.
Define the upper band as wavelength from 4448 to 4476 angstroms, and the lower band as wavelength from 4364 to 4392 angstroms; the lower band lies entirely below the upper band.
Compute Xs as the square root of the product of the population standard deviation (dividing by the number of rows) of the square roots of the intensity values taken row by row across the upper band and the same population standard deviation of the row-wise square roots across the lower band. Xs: 0.133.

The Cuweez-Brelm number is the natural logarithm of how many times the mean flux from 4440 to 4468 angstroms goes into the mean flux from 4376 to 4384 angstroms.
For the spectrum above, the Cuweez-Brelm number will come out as 0.100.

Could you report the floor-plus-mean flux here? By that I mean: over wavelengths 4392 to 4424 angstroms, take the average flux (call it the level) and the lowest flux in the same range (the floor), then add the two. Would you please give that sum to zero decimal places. 51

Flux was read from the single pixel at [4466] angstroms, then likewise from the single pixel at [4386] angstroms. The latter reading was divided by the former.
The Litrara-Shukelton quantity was 1.09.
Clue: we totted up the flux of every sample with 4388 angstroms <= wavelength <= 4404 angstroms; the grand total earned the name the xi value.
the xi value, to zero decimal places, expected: 106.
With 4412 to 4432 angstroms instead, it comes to 134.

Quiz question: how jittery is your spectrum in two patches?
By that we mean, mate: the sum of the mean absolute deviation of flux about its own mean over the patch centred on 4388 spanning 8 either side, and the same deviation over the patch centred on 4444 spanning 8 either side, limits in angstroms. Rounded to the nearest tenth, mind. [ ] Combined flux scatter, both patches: 0.8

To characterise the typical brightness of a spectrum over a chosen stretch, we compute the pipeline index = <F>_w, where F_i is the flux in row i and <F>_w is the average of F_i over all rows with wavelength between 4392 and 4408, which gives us 26.7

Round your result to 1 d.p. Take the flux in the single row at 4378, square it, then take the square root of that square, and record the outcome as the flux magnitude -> 30.7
